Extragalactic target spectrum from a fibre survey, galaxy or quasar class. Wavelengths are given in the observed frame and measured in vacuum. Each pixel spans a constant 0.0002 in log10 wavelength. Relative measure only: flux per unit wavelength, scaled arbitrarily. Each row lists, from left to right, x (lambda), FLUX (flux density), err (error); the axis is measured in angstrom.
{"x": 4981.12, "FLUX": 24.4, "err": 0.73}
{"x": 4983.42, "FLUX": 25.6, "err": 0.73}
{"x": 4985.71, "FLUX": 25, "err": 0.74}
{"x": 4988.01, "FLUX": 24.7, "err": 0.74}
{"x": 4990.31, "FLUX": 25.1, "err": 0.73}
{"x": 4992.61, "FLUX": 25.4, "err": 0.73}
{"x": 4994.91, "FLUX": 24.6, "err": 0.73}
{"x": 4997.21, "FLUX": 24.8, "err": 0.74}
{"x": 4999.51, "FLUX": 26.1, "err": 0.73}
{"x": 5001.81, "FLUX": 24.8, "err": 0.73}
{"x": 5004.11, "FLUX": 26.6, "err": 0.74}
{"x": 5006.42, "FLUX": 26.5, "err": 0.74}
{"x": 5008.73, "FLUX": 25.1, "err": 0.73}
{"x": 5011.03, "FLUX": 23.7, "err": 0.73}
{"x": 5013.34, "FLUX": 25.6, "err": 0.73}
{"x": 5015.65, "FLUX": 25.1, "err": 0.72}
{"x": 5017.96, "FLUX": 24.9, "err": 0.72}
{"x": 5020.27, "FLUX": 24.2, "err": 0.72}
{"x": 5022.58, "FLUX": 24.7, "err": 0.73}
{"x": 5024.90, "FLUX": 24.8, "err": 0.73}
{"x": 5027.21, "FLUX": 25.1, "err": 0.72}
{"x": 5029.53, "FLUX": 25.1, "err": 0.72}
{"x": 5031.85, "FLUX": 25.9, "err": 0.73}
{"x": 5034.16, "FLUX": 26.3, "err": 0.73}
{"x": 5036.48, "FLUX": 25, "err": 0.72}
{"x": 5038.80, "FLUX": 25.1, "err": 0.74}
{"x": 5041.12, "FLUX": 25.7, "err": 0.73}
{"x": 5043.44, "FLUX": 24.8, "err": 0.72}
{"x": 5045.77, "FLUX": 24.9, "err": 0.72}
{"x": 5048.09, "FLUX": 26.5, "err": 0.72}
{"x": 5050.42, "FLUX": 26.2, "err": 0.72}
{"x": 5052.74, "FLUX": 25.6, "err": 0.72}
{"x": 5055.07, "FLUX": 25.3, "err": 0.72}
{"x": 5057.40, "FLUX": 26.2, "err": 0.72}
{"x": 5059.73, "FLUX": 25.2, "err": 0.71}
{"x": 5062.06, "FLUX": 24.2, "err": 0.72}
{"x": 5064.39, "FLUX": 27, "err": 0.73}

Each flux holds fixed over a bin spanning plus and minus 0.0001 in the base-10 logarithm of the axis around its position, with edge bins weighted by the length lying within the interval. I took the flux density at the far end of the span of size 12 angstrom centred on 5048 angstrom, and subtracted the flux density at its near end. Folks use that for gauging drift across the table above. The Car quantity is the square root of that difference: 0.89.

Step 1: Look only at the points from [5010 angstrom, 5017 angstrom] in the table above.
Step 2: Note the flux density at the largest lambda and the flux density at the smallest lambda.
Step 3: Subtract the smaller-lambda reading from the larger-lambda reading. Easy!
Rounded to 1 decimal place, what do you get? 1.4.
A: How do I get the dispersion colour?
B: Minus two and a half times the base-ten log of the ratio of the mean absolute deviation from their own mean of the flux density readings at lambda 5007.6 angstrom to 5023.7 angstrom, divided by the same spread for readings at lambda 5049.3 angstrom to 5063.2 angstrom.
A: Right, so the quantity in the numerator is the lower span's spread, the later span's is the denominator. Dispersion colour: 0.2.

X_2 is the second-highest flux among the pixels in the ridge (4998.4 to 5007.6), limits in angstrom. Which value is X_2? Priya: 26.5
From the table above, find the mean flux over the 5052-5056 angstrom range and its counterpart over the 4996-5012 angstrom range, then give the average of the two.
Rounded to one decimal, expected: 25.4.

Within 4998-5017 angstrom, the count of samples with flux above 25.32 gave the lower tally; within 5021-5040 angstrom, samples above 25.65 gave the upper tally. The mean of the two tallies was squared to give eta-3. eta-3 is 9.0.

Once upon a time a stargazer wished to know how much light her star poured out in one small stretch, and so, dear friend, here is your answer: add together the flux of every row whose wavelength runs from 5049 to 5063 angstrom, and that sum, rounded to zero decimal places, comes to 153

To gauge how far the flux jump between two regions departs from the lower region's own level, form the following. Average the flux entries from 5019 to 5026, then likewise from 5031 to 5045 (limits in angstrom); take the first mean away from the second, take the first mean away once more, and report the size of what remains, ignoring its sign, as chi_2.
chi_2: 23.7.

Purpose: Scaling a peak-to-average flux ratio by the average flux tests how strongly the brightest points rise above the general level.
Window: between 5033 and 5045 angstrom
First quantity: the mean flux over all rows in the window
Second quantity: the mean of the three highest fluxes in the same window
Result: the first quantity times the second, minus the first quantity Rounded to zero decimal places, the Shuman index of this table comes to 627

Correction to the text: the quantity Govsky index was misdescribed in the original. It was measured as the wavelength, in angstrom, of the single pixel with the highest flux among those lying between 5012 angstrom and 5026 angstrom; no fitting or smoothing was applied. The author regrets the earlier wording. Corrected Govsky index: 5013.34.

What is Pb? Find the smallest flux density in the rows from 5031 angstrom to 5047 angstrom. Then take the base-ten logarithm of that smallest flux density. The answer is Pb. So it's 1.39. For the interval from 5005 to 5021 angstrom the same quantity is 1.37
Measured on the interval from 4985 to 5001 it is 1.39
